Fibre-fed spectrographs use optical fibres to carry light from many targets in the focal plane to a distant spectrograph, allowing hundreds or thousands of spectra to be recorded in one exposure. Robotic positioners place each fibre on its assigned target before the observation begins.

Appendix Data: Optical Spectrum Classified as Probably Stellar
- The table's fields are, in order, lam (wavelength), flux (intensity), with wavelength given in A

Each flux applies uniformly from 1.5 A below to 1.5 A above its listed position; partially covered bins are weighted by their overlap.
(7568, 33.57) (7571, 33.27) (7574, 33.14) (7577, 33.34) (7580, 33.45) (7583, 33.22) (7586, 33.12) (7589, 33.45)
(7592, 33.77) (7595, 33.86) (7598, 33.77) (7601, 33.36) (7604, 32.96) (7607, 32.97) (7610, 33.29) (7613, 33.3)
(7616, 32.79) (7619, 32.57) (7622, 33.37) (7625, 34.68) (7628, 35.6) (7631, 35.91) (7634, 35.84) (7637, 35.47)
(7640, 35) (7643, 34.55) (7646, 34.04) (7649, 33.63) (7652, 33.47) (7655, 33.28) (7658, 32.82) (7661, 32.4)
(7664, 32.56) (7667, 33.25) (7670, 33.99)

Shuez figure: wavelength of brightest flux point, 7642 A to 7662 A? 7643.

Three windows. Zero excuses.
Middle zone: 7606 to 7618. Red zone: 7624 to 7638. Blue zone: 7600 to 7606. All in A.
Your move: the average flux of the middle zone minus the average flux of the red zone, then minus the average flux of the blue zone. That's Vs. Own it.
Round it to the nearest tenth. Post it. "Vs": -35.6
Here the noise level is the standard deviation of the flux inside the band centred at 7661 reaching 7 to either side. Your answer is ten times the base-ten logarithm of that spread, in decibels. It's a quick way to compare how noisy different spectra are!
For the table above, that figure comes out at -4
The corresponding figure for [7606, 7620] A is -5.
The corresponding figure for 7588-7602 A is -7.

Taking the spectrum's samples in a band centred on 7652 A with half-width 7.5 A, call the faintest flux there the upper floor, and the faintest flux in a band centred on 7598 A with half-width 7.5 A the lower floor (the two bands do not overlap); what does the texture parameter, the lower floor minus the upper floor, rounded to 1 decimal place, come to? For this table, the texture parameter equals 0.1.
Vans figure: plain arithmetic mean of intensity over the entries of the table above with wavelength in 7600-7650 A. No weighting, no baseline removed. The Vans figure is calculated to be 34.1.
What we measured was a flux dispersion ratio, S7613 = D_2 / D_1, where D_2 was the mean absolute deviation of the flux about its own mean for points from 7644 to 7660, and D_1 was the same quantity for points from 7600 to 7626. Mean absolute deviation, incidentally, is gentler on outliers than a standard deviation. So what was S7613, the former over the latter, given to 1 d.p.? 0.8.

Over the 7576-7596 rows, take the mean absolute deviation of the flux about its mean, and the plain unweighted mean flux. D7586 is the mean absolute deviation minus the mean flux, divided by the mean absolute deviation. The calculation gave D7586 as -163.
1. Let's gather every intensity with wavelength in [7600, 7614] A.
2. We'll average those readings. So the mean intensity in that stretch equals 33.2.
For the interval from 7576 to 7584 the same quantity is 33.3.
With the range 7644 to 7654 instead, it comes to 33.7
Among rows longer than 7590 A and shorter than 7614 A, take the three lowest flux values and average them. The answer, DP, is 33.1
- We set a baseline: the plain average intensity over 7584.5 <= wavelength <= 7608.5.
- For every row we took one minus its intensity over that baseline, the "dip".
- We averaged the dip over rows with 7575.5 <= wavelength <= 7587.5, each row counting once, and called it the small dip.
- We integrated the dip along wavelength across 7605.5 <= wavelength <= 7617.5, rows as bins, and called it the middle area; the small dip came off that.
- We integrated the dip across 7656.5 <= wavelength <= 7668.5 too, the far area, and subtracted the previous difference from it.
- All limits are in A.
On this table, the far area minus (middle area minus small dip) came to 0.12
